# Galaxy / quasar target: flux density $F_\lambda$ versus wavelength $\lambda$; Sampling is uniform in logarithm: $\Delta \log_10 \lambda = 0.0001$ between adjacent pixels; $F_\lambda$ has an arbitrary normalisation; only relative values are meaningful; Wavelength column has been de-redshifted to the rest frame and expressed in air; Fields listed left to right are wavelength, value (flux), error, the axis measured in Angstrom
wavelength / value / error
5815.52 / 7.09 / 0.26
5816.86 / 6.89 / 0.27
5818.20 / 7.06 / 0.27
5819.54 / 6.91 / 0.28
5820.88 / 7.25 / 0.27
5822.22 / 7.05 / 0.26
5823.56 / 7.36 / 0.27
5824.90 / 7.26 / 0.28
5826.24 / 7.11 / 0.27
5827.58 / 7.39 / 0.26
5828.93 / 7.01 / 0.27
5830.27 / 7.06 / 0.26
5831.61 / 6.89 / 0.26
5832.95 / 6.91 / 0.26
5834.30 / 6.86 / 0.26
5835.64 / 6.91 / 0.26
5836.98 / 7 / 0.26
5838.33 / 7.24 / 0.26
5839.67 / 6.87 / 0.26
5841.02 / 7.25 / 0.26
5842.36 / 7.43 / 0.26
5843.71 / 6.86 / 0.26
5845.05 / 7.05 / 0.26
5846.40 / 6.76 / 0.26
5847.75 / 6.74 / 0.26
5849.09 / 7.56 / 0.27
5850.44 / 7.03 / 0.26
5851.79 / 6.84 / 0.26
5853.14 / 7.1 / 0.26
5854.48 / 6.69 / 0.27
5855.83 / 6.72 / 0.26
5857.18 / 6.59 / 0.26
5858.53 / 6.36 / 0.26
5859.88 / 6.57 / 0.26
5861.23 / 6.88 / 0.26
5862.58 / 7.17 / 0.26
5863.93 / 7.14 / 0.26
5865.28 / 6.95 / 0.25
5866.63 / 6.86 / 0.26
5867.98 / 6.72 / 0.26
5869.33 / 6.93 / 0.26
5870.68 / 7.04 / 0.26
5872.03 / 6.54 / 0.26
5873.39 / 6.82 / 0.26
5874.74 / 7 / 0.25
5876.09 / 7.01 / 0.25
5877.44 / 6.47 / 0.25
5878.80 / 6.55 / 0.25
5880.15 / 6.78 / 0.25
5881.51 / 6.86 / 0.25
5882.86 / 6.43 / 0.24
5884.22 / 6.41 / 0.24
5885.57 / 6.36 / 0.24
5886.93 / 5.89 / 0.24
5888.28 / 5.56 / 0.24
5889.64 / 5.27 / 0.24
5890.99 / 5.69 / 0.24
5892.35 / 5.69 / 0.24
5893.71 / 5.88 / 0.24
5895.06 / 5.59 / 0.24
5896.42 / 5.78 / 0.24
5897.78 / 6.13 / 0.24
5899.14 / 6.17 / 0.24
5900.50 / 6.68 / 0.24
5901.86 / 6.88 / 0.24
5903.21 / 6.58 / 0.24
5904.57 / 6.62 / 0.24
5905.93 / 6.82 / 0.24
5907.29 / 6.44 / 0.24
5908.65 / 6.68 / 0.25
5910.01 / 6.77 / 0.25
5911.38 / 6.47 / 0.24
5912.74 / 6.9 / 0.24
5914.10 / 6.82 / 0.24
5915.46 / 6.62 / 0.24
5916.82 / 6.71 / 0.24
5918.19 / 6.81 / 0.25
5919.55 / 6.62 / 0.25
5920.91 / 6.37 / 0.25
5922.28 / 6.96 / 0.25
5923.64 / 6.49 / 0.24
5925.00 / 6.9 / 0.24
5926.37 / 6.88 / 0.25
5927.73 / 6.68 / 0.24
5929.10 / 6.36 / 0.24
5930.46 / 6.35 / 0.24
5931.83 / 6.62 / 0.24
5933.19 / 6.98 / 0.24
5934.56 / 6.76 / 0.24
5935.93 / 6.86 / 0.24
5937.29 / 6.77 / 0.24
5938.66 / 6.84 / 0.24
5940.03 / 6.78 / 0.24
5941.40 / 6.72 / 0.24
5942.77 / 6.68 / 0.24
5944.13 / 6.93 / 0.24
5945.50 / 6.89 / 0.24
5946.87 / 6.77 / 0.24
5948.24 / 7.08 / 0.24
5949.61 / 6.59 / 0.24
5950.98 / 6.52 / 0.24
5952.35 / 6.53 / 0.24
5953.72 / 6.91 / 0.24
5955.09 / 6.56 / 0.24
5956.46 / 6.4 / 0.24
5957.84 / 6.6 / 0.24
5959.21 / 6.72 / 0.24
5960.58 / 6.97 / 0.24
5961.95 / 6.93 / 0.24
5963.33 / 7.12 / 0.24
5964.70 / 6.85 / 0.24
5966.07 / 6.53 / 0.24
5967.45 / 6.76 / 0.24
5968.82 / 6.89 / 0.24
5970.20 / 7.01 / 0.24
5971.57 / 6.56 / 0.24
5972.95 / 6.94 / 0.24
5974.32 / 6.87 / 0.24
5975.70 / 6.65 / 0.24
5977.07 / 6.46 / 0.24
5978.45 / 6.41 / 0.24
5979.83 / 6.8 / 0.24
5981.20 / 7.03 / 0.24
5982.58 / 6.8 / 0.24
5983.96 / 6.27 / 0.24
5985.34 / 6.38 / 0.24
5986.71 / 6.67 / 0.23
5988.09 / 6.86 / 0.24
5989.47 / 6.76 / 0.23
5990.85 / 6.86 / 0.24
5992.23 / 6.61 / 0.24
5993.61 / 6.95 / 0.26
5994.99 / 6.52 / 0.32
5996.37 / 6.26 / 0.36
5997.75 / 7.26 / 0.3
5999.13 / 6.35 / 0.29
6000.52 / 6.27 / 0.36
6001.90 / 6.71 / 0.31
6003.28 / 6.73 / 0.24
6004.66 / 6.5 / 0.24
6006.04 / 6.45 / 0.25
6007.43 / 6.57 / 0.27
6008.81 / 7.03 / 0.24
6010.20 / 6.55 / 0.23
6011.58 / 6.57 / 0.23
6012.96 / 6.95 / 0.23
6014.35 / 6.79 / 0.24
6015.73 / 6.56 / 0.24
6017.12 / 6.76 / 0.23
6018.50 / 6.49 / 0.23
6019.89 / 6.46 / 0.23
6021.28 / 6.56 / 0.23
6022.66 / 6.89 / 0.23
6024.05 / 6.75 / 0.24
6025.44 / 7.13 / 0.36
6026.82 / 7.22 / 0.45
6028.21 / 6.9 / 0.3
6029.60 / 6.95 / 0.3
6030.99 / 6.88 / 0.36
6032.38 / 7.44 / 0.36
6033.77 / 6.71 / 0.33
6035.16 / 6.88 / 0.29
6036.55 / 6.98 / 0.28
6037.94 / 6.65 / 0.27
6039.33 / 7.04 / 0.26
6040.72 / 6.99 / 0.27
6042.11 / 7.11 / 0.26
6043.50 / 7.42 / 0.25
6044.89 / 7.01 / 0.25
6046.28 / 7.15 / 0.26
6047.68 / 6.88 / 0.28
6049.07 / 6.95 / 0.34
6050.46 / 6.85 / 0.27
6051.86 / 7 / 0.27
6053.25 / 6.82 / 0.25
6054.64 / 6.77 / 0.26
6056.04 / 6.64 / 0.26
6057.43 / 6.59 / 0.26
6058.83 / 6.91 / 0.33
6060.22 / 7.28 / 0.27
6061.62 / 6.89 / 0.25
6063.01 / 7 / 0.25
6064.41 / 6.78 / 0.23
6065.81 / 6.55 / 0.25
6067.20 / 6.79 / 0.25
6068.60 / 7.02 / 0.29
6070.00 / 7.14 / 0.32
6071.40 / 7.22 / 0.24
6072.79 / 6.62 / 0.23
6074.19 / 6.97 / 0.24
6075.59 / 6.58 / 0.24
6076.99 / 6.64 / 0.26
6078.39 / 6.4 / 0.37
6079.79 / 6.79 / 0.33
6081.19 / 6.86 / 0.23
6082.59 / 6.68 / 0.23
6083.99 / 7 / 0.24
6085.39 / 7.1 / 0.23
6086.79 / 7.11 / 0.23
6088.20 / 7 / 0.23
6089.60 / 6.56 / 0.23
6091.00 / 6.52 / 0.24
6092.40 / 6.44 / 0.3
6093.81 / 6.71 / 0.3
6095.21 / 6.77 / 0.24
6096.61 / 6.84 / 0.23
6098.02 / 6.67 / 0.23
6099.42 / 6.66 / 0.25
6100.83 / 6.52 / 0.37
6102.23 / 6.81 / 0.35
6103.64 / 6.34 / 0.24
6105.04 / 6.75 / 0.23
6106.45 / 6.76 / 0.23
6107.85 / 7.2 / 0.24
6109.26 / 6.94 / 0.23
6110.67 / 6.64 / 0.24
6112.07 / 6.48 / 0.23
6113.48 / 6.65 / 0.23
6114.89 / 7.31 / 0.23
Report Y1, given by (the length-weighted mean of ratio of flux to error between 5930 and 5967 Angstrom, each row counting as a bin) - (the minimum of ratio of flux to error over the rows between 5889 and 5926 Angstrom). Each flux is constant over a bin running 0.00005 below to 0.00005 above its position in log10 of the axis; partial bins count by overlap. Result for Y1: 6.2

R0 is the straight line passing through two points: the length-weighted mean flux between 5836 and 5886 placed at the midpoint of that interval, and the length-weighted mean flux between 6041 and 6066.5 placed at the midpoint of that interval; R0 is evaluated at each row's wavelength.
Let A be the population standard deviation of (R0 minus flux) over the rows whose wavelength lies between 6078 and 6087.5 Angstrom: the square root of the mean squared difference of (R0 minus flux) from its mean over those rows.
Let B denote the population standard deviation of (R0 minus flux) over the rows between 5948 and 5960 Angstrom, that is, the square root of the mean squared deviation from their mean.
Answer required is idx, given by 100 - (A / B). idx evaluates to 98.8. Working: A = 0.23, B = 0.20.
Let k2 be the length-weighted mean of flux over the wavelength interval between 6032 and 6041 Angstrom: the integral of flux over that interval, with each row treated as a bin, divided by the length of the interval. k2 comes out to 6.94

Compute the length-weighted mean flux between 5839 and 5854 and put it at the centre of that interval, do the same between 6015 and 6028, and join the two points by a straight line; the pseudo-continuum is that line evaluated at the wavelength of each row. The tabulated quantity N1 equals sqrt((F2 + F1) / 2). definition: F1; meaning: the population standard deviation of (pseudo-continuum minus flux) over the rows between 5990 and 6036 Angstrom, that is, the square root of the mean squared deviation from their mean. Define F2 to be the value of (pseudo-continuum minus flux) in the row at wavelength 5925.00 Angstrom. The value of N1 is 0.39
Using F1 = 0.288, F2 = 0.02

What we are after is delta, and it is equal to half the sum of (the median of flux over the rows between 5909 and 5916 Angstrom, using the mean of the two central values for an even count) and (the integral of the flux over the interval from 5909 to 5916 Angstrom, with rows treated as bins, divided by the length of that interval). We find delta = 6.74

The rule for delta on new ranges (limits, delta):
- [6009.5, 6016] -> 6.63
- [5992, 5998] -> 6.65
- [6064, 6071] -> 6.83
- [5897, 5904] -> 6.53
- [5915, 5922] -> 6.63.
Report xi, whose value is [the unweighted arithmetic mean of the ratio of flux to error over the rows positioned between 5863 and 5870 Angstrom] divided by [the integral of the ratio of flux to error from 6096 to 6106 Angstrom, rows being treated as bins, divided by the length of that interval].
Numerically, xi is 1.05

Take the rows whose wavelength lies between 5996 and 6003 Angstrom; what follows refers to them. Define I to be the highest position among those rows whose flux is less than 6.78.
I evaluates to 6001.90 Angstrom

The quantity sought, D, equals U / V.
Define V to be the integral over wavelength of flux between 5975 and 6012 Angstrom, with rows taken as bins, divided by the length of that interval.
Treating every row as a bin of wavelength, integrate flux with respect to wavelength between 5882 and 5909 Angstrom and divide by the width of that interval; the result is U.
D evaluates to 0.93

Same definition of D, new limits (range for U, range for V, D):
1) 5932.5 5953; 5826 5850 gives 0.96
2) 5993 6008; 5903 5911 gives 0.99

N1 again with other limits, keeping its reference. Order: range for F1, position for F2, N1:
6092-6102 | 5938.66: 0.30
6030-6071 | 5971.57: 0.50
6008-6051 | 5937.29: 0.44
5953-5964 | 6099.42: 0.33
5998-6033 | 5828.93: 0.42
